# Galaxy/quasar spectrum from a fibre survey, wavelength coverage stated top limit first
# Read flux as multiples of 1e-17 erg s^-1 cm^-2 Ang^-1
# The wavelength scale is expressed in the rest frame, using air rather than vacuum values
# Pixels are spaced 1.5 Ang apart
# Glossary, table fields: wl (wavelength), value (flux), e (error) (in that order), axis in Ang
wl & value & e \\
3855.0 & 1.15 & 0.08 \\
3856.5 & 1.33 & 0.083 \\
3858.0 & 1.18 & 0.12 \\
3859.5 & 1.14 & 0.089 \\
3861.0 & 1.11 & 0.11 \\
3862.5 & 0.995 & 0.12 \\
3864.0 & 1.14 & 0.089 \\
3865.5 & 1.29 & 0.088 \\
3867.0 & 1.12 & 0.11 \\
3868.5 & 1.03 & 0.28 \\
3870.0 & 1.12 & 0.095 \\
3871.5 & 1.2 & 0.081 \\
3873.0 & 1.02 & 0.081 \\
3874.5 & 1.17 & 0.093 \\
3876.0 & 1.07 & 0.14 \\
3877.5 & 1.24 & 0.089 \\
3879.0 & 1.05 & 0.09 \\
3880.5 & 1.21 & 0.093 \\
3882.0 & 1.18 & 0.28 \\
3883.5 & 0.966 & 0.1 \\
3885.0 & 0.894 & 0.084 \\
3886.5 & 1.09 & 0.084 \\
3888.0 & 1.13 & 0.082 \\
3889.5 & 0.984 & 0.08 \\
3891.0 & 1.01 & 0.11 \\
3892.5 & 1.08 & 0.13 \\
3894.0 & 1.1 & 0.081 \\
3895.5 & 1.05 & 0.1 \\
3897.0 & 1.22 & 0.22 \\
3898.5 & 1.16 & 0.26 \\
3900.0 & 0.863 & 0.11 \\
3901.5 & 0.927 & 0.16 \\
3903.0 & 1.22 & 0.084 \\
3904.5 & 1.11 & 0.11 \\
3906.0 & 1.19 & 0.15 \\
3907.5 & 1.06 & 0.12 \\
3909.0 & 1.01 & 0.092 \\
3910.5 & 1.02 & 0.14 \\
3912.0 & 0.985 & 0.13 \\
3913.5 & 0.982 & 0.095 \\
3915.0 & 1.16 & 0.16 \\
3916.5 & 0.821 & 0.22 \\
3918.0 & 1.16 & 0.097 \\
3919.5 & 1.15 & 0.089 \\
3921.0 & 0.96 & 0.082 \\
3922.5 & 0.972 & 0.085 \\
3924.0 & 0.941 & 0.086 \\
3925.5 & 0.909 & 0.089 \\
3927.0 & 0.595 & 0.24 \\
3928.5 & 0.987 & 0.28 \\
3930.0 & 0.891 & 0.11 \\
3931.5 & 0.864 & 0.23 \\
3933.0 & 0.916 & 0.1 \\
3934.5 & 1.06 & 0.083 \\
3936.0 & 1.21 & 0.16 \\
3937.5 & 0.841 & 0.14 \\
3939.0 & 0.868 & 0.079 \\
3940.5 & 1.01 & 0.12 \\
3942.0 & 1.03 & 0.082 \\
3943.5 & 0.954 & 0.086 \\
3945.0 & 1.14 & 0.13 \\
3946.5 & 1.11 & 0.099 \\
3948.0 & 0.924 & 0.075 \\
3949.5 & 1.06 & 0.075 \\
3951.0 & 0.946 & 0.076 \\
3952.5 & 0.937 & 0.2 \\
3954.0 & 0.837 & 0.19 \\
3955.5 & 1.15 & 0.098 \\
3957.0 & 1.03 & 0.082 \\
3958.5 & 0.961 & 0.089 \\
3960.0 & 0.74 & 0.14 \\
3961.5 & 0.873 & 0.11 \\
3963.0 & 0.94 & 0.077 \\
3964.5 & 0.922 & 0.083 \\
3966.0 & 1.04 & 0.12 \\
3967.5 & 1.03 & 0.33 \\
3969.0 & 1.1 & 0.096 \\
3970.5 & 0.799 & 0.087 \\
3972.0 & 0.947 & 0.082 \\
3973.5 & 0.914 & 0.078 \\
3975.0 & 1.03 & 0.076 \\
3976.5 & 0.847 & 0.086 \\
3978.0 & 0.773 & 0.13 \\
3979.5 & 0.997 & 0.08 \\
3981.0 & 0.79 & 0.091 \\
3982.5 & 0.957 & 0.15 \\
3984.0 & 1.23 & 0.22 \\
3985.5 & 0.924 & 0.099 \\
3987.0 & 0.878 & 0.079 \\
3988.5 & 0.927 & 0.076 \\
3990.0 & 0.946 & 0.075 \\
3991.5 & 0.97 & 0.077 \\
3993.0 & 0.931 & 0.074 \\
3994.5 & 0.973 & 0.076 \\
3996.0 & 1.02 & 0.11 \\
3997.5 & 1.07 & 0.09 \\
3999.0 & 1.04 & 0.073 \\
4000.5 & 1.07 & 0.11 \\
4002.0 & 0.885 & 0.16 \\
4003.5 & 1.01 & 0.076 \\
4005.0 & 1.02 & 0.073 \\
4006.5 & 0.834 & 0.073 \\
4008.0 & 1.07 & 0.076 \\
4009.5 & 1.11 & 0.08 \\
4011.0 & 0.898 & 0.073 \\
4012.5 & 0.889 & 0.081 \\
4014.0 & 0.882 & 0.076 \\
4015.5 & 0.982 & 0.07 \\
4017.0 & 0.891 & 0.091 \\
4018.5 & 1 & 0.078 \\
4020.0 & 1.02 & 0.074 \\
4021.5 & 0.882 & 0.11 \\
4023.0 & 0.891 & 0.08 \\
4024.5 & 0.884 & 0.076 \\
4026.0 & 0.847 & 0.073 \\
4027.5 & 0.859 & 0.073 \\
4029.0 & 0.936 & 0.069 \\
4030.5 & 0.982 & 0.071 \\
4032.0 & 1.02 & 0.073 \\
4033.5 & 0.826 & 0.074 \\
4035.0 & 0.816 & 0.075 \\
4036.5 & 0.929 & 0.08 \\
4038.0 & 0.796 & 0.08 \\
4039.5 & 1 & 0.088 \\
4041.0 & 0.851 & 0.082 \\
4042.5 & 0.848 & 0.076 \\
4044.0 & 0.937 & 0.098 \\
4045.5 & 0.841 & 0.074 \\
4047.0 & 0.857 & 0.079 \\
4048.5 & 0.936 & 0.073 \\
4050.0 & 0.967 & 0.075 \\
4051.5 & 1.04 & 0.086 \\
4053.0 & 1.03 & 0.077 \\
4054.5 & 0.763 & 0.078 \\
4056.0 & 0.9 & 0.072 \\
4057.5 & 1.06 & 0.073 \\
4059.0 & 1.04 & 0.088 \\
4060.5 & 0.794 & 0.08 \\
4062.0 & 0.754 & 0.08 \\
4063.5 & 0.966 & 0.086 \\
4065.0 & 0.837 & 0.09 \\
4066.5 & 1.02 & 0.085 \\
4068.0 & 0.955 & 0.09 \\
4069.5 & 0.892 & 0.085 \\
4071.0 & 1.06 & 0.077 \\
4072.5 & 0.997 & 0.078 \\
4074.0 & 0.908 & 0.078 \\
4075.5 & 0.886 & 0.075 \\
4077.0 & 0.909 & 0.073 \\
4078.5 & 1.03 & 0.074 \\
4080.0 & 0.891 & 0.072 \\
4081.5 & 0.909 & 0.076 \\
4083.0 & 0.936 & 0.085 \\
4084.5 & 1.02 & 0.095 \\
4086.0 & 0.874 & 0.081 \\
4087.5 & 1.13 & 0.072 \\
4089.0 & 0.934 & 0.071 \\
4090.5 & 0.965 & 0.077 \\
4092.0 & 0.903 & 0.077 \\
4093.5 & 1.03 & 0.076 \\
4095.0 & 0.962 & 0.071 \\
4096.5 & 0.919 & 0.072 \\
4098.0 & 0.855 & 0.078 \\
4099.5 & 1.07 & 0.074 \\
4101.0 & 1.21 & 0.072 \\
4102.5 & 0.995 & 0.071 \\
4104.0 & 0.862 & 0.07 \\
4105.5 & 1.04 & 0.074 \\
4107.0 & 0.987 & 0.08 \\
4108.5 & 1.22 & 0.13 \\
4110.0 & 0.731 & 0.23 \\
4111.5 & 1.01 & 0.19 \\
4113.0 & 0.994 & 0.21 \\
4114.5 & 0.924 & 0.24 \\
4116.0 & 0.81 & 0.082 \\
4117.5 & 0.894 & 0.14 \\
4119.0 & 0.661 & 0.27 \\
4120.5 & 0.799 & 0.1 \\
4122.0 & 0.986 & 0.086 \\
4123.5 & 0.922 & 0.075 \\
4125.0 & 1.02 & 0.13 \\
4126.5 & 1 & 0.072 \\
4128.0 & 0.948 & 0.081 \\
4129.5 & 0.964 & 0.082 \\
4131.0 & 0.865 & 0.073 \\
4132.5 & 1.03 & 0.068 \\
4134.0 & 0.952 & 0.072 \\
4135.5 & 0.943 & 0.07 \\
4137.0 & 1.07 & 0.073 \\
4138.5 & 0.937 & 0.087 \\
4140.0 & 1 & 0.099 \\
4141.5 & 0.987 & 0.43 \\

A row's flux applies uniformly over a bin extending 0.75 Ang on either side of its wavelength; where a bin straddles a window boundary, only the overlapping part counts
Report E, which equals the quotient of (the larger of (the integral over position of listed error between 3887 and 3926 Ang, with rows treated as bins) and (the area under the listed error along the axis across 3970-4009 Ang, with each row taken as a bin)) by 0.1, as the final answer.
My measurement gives 47.4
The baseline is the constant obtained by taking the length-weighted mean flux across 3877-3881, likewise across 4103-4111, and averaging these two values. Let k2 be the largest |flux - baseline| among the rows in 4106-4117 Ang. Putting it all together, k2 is 0.33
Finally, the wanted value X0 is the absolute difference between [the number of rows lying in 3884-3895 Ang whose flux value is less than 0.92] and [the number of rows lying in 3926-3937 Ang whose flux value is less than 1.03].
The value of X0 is 4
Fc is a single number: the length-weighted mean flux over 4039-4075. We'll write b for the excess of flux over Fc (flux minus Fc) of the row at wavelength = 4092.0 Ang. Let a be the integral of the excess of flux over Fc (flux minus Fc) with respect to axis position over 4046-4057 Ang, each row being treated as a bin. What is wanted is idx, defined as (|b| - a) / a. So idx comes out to -0.03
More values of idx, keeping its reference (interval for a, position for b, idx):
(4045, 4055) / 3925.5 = -2.23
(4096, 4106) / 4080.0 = -0.95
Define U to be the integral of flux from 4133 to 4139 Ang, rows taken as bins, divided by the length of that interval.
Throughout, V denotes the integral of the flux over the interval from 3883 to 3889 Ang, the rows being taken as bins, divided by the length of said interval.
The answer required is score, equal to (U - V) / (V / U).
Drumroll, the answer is -0.04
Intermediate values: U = 0.98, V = 1.02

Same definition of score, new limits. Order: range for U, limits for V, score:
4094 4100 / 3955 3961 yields -0.01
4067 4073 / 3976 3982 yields 0.14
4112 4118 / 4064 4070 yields -0.02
